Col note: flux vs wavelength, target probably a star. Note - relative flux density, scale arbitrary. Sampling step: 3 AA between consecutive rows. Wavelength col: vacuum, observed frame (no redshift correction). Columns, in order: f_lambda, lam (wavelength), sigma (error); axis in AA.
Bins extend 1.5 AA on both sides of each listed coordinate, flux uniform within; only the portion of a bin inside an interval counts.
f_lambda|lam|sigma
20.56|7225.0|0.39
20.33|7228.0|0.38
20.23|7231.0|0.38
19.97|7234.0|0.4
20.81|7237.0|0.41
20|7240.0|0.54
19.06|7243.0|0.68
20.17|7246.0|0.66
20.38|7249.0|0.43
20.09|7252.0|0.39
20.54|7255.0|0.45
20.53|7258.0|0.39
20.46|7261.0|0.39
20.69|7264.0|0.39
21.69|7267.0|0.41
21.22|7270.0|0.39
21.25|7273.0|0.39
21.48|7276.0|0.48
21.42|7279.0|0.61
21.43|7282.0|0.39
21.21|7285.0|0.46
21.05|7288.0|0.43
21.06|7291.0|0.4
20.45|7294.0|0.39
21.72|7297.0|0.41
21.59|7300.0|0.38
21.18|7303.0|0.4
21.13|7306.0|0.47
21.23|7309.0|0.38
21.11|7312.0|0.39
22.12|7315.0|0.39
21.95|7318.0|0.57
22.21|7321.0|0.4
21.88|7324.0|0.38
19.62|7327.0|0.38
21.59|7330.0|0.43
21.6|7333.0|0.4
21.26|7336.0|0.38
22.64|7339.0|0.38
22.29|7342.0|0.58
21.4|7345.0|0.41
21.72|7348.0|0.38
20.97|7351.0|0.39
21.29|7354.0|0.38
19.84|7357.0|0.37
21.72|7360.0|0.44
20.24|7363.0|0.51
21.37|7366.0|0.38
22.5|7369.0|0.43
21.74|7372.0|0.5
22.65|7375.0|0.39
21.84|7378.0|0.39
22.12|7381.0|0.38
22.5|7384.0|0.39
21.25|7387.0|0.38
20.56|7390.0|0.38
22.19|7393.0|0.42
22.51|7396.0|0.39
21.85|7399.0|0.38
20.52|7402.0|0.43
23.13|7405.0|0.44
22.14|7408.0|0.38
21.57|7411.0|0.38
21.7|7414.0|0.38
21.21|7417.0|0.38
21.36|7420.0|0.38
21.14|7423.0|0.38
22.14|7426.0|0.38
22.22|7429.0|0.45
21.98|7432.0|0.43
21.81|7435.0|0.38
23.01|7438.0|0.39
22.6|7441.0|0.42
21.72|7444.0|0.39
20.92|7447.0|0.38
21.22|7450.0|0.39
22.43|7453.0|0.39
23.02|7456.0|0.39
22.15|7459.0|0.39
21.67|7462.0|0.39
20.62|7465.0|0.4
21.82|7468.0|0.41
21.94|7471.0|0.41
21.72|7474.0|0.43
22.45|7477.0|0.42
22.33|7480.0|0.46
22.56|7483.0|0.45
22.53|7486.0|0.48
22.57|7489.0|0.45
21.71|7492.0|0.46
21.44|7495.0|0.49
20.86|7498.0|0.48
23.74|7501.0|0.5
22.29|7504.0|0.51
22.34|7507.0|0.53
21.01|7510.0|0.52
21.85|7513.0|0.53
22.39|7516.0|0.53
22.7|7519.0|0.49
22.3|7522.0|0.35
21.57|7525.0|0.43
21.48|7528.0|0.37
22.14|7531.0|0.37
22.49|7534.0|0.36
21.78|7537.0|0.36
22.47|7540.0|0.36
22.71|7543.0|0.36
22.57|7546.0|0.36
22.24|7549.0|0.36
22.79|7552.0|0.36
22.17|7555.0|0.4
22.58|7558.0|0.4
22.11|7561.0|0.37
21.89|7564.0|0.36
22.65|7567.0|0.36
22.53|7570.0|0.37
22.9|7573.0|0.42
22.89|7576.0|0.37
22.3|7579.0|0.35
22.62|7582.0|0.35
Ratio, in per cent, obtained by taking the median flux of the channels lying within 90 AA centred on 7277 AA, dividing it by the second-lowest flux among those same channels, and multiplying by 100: 106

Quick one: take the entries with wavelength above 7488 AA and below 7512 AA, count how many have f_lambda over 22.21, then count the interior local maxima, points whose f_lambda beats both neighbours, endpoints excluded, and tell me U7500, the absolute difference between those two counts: 2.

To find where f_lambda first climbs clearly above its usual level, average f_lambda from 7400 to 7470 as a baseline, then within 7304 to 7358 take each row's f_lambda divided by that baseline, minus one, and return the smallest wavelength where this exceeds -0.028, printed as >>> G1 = 7309.0 AA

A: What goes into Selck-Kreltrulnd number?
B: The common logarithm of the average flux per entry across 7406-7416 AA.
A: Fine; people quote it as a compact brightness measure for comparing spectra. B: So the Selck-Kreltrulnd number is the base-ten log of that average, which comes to 1.34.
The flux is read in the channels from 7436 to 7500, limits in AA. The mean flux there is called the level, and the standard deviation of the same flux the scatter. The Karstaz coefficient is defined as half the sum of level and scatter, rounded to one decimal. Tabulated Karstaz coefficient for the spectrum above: 11.3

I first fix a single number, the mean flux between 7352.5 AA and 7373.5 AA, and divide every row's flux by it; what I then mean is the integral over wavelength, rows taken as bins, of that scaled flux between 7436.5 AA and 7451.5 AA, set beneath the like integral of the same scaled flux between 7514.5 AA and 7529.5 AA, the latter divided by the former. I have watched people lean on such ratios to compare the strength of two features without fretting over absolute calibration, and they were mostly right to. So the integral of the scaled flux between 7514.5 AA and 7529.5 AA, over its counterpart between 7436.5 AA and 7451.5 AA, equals 1.01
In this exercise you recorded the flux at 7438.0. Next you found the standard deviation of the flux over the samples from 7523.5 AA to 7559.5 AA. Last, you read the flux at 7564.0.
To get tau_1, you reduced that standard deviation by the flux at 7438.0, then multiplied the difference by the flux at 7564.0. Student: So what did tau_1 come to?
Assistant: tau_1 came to -494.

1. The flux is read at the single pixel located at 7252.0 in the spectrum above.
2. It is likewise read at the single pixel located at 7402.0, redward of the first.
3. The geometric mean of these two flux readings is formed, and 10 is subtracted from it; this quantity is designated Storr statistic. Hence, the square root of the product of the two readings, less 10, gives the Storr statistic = 10.3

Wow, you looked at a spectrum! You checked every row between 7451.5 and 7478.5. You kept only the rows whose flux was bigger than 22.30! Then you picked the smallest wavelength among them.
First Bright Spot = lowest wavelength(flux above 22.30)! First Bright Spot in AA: 7453.0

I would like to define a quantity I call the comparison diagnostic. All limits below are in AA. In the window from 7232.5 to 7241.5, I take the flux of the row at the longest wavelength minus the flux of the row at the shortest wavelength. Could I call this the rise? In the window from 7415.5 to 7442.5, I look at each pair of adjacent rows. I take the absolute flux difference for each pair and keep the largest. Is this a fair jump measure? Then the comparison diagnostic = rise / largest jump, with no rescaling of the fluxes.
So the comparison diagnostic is 0.0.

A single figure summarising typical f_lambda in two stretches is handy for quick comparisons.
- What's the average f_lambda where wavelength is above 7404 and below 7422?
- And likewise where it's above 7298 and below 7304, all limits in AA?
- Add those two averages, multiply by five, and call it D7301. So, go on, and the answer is 216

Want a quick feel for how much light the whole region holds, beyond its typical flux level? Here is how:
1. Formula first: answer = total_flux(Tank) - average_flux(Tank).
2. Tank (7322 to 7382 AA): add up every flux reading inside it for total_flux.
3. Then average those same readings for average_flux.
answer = 409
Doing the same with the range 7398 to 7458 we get 416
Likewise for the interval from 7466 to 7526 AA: 420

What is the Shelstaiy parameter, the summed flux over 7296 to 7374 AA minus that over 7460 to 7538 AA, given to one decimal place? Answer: -14.4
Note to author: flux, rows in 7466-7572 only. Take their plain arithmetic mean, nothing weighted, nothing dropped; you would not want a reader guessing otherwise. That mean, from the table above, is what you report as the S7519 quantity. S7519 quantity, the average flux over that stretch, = 22.2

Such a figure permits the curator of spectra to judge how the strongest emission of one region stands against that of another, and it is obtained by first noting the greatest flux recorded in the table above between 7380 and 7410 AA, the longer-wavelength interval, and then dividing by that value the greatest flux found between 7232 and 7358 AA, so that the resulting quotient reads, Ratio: 0.98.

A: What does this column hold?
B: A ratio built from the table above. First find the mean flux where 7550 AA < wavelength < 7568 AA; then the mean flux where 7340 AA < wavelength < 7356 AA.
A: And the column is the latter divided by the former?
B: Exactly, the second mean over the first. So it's 0.963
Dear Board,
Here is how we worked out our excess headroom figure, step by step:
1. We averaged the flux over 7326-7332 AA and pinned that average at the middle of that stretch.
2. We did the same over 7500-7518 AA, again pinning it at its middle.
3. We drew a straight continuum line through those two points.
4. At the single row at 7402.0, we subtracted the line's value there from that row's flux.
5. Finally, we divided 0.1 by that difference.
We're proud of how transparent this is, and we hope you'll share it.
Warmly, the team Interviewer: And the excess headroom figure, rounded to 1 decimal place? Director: -0.1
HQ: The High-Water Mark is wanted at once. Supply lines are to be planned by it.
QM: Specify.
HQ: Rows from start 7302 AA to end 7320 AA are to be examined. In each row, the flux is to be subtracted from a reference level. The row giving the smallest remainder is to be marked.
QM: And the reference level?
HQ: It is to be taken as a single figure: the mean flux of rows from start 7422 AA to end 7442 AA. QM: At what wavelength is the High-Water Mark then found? 7315.0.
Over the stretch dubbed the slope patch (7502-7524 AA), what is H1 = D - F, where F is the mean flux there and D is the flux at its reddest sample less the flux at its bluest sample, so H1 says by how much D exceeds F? -22.1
